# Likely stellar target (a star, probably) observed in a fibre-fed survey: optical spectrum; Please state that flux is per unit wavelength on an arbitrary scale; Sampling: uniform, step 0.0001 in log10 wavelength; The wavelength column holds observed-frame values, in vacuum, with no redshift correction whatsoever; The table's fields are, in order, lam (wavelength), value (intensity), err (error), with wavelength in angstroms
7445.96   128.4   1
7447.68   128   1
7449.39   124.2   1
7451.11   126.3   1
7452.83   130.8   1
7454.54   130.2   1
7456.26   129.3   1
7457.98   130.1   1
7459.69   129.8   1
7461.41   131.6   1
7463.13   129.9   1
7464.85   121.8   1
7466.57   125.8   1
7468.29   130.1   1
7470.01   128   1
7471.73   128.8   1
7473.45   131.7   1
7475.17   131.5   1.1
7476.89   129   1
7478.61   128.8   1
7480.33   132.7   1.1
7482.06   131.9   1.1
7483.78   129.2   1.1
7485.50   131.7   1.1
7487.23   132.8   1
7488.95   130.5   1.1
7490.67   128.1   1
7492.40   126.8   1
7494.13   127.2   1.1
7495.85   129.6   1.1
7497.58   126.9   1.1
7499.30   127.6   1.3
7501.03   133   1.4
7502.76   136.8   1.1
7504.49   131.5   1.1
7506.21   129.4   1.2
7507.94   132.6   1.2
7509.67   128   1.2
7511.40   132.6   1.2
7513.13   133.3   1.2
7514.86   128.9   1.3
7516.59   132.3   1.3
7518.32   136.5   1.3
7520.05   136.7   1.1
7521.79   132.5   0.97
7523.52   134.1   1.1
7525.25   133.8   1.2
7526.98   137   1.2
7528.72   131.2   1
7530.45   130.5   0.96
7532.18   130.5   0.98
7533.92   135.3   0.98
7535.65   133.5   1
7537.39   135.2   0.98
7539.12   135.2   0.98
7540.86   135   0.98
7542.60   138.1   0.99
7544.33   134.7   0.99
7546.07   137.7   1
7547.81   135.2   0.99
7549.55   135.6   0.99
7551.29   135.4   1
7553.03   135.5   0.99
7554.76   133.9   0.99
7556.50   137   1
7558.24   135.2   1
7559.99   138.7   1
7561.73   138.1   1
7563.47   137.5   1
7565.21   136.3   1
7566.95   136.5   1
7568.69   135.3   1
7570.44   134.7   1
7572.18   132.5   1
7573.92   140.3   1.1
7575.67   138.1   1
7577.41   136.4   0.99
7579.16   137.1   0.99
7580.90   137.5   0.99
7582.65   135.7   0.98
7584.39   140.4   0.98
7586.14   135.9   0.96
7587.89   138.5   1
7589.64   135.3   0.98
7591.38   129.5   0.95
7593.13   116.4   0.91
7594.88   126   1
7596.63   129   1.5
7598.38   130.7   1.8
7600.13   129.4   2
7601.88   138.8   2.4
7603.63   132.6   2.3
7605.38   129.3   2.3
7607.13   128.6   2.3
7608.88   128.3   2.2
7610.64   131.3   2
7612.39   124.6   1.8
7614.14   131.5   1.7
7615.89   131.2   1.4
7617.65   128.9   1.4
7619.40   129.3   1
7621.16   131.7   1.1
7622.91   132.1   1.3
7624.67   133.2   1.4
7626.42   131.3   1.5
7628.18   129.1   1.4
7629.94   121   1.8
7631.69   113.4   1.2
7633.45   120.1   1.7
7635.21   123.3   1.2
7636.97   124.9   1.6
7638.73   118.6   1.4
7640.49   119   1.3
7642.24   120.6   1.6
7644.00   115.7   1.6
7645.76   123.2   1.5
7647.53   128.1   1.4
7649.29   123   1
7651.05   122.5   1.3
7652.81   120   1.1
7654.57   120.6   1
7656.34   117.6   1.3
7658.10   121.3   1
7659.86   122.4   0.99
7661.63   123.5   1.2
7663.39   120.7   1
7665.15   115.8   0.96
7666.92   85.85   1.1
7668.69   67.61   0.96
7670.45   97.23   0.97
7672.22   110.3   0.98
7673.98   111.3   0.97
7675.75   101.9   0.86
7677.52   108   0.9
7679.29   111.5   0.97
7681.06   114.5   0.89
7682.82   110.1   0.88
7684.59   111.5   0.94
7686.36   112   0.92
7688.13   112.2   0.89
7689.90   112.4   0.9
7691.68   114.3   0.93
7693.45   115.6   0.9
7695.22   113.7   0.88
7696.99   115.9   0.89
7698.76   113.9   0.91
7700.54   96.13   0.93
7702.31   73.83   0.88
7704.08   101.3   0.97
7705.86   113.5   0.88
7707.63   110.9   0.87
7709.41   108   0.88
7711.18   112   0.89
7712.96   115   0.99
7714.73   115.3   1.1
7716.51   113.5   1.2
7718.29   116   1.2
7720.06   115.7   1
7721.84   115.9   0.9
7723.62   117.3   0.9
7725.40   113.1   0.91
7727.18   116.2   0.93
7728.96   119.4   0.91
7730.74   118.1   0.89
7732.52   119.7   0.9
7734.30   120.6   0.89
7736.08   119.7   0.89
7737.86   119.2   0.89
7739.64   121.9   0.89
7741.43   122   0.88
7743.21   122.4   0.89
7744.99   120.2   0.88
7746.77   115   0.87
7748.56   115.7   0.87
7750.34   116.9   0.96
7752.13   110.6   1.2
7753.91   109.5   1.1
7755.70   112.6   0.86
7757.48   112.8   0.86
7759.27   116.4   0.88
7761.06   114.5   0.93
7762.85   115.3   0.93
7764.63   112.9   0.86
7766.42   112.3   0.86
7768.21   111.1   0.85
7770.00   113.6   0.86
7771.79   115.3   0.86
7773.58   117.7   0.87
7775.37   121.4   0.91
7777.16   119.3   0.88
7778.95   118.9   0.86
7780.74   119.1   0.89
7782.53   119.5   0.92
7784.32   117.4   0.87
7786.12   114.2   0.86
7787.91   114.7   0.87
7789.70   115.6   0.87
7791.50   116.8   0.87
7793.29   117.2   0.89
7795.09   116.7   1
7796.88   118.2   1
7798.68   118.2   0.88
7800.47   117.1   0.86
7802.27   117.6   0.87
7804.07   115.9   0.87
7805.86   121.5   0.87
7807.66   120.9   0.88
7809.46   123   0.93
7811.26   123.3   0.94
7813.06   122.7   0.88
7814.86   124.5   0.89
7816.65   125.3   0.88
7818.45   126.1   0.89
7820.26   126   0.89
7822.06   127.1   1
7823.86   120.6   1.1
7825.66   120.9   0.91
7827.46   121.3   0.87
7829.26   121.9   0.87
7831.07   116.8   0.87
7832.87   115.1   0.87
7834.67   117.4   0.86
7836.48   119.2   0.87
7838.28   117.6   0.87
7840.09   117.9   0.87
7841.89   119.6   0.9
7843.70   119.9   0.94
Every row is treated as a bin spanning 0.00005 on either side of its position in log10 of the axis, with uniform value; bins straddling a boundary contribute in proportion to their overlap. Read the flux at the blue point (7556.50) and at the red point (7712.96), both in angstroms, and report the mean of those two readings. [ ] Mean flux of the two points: 126.0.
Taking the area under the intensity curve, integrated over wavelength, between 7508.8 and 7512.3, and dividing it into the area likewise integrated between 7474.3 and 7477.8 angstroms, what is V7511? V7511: 1.00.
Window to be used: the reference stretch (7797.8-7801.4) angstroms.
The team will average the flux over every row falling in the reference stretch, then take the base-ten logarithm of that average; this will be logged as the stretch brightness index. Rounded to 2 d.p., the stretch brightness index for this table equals 2.07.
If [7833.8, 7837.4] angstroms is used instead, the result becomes 2.07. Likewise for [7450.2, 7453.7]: 2.11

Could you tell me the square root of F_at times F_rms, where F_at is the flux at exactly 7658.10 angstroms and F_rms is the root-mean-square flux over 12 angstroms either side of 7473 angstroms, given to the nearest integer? 125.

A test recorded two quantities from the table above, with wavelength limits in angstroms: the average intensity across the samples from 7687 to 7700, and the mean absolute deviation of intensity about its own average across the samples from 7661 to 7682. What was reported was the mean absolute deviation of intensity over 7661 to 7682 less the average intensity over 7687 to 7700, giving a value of -102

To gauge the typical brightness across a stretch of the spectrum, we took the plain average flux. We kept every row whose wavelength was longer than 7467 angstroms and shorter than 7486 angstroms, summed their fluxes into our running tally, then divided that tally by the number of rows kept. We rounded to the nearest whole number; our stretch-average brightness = 130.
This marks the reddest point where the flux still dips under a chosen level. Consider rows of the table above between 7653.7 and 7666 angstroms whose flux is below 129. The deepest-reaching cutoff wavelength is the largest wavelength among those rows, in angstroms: 7665.15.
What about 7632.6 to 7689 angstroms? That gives 7688.13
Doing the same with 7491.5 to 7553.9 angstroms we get 7514.86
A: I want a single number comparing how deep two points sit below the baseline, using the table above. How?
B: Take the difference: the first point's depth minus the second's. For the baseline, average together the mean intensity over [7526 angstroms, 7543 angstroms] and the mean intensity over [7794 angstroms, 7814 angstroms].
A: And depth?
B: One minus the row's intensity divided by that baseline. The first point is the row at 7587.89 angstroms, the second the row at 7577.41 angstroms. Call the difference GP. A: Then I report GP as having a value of -0.017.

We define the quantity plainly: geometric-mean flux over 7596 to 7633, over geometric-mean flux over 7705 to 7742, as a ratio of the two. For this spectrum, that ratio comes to 1.11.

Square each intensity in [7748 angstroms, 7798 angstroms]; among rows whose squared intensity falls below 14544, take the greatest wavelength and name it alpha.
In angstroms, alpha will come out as 7796.88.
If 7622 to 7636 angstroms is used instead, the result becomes 7633.45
